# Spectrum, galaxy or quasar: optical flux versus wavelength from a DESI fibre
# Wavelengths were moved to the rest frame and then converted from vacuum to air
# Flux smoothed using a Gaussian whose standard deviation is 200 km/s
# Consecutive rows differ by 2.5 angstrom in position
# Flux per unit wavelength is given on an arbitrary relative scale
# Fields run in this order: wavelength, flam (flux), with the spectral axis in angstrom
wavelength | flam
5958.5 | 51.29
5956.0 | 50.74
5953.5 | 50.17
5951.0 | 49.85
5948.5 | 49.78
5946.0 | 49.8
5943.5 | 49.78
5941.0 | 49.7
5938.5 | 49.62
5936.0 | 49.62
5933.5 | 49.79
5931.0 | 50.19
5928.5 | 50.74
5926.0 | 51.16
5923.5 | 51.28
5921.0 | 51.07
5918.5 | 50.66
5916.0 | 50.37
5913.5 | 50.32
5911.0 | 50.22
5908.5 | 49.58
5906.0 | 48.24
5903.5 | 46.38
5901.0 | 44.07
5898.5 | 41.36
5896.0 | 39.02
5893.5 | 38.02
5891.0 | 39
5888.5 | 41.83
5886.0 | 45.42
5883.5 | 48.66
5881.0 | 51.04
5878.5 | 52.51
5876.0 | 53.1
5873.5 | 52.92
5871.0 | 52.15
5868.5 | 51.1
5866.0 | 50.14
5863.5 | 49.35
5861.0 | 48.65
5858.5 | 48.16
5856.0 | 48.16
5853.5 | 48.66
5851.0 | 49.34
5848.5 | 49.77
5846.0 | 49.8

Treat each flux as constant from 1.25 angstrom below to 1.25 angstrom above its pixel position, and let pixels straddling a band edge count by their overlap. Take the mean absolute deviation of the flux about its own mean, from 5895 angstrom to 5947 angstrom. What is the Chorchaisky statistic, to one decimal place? 2.3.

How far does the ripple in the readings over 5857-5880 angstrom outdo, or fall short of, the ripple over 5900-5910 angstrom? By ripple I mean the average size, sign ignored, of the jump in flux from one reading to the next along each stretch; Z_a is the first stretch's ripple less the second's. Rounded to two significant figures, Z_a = -1.1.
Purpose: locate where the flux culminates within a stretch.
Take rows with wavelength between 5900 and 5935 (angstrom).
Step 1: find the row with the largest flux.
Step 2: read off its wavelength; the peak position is 5923.5 angstrom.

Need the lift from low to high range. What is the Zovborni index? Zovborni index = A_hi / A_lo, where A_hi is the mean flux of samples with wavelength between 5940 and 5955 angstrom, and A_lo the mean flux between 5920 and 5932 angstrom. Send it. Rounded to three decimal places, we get 0.980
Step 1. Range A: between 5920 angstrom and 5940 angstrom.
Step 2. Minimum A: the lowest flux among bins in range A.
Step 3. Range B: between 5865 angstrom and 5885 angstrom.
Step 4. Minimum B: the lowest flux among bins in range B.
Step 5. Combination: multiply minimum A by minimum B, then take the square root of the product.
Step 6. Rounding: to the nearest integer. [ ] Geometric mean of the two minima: 49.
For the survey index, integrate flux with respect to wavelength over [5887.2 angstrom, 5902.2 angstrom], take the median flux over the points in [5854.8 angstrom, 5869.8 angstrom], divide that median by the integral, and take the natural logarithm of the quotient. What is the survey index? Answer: -2.52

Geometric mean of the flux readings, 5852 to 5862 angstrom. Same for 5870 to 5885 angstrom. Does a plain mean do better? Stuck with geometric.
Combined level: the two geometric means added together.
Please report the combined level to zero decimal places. 100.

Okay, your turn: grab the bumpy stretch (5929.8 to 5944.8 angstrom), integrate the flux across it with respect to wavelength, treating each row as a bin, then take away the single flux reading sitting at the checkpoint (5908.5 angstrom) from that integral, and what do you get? 697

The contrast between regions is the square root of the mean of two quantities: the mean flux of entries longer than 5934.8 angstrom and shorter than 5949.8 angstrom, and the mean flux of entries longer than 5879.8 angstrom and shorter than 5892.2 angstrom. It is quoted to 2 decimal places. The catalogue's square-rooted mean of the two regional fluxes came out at 6.89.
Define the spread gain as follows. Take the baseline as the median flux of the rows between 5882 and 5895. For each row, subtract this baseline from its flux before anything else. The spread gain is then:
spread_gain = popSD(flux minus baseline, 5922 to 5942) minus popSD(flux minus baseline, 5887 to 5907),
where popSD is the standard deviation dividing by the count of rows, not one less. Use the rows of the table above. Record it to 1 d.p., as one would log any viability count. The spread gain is -2.8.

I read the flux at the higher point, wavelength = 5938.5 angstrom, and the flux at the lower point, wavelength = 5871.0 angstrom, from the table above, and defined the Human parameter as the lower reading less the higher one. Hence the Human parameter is 2.5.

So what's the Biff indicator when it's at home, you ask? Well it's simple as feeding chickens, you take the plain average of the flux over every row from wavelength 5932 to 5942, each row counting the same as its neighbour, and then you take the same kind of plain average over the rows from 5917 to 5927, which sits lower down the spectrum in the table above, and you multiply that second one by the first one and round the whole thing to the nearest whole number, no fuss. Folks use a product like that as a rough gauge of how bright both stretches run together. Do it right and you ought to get 2536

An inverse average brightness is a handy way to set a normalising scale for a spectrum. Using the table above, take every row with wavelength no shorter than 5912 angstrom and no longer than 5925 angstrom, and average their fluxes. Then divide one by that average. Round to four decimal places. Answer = 0.0197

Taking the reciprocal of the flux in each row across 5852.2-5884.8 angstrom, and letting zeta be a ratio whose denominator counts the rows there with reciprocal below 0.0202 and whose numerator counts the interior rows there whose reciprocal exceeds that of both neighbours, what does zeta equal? 0.00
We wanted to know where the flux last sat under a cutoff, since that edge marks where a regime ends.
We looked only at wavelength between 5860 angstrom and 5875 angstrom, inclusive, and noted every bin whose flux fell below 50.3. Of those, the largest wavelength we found 5866.0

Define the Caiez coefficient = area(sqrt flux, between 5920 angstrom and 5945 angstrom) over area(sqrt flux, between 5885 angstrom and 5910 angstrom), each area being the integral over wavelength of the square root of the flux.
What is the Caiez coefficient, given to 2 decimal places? 1.08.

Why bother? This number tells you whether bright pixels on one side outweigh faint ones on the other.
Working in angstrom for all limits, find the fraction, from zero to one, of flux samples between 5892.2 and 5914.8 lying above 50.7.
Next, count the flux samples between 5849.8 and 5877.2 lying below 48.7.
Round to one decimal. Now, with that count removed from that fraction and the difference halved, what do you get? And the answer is -2.0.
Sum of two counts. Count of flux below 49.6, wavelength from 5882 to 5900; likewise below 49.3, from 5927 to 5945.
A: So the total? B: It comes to 7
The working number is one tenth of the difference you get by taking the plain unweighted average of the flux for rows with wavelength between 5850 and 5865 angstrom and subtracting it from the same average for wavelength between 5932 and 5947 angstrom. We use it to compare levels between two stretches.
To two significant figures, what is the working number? 0.10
